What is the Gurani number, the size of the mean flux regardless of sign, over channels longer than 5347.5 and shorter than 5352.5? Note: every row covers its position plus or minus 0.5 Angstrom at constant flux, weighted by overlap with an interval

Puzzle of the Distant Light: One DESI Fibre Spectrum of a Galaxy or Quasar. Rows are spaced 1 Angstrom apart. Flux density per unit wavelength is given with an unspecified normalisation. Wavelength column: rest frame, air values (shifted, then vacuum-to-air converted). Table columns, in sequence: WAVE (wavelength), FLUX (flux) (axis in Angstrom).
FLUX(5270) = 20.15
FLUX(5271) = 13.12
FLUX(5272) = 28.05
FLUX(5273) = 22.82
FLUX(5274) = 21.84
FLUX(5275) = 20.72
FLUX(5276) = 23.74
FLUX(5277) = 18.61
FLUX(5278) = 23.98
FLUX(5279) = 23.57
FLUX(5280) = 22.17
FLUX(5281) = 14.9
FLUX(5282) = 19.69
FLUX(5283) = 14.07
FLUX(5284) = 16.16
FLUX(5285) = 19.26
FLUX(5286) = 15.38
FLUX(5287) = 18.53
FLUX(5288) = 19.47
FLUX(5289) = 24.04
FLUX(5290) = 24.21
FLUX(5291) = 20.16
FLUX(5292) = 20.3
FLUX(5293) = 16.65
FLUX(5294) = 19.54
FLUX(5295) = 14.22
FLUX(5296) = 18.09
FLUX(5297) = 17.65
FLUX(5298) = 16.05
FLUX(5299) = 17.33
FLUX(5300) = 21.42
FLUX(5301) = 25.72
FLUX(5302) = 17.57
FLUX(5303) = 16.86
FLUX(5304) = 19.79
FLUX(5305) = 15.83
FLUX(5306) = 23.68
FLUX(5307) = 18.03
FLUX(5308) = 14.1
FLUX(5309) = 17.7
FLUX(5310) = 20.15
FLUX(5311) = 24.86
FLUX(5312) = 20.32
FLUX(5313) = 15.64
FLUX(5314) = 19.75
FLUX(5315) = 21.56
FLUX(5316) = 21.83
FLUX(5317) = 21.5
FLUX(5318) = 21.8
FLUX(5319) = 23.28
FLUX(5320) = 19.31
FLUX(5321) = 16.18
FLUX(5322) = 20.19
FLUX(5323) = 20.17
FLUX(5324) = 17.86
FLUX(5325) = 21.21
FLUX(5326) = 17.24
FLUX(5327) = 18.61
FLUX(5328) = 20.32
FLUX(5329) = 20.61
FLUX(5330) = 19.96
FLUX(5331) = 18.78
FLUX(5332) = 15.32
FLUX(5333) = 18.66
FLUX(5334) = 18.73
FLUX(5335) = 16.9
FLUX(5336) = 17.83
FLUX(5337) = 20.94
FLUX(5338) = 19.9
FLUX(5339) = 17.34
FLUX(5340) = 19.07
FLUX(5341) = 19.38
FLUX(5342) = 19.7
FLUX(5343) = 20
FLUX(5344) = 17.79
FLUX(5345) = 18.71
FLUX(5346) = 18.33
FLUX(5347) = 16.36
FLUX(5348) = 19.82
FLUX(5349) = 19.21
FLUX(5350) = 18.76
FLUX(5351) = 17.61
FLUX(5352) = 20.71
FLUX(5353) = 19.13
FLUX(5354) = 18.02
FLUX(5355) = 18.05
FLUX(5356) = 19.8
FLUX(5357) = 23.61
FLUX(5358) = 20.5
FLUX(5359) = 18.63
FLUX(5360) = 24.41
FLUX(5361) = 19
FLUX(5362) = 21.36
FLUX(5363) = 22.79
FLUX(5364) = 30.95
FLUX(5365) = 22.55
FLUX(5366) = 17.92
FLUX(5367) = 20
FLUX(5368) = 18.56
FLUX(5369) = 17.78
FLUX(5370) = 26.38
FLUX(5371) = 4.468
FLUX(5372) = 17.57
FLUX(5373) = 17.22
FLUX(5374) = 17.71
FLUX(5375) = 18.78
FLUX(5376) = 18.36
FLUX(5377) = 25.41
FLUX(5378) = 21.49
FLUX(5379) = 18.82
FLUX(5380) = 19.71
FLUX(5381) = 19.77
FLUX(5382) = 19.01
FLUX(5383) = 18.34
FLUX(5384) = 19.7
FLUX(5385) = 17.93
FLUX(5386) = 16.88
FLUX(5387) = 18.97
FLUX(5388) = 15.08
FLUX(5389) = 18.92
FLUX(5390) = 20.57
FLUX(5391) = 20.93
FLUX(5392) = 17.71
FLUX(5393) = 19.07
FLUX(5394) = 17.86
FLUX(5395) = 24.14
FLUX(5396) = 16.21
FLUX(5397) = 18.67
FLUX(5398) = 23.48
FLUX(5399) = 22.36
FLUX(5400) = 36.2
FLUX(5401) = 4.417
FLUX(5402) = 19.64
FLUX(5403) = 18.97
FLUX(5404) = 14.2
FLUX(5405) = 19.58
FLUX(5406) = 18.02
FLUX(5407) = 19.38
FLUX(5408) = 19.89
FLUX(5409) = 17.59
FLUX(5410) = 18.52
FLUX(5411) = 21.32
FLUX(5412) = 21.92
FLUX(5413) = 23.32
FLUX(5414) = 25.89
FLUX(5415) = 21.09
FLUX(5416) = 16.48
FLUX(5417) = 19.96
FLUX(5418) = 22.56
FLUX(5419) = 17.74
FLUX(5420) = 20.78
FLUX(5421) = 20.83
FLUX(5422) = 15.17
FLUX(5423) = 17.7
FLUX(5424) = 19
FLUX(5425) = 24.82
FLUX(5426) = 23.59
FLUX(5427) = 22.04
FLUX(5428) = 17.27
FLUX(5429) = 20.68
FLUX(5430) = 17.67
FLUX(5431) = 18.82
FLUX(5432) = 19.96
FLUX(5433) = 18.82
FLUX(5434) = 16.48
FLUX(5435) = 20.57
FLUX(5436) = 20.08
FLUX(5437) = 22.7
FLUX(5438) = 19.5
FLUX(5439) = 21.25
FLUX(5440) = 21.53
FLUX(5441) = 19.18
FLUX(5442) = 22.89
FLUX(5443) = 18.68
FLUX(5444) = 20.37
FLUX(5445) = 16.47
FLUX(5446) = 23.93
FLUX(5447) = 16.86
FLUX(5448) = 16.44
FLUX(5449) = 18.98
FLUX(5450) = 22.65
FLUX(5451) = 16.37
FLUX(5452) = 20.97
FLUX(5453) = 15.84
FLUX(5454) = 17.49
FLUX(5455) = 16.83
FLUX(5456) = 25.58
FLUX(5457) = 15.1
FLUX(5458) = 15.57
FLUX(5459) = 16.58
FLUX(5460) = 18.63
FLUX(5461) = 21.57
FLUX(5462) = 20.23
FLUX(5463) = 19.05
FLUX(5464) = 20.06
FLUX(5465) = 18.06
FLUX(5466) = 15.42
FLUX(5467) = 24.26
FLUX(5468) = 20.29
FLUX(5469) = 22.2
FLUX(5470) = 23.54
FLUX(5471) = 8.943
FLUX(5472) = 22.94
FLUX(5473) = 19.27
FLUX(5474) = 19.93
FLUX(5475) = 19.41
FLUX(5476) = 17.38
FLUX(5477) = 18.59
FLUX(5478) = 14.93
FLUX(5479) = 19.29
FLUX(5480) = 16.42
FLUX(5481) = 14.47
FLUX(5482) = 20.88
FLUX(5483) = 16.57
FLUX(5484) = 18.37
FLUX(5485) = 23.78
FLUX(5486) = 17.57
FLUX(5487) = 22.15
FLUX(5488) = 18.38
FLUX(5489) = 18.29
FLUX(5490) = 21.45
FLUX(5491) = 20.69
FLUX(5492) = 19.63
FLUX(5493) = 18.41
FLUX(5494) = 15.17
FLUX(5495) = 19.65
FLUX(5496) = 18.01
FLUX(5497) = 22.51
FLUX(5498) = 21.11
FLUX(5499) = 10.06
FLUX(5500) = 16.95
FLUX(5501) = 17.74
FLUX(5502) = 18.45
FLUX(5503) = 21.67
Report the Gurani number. 19.2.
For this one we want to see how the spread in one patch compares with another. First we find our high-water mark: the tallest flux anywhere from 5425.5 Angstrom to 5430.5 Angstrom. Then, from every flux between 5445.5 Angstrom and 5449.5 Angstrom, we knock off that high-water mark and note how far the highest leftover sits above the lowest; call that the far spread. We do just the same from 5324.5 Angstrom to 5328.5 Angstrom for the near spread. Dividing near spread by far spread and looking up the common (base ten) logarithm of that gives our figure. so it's -0.3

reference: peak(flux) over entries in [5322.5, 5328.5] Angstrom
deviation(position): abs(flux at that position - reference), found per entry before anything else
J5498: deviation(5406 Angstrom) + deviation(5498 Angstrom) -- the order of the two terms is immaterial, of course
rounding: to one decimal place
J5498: 3.3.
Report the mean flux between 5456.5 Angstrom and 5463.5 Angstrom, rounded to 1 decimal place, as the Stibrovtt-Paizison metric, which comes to 18.1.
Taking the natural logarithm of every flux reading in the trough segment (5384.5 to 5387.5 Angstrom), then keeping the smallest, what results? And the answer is 2.83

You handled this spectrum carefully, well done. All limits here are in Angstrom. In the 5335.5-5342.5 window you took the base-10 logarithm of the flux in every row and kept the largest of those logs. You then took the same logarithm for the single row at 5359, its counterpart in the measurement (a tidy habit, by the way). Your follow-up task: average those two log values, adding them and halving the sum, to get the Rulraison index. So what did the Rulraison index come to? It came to 1.30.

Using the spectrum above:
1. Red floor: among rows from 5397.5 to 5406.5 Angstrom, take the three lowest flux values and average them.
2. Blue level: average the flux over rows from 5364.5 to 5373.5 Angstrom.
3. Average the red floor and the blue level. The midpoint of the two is 15.1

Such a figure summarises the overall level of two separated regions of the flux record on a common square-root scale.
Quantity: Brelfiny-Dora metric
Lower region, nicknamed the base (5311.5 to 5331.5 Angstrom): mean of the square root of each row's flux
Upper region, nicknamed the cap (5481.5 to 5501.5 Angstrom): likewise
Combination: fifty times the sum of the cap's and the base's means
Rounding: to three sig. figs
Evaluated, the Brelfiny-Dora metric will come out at 439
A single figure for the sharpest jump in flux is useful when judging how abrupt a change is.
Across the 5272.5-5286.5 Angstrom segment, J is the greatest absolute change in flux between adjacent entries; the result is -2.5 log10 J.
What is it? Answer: -2.2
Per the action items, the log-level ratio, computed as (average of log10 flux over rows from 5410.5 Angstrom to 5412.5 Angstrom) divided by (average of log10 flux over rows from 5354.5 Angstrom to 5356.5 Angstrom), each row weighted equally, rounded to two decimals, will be 1.05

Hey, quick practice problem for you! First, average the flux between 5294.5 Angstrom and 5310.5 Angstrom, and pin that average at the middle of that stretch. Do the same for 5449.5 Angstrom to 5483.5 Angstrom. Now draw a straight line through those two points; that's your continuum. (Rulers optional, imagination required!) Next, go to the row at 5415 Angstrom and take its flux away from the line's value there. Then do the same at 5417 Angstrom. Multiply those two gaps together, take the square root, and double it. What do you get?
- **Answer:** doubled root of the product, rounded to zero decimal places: 4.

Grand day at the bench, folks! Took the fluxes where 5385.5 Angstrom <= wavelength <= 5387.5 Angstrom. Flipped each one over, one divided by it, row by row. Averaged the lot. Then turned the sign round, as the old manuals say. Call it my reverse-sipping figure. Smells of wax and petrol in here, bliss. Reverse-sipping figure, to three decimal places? -0.056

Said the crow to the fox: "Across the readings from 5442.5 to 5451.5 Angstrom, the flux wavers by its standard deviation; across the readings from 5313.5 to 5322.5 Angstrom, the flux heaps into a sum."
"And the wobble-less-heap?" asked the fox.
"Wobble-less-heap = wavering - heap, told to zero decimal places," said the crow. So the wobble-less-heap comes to -183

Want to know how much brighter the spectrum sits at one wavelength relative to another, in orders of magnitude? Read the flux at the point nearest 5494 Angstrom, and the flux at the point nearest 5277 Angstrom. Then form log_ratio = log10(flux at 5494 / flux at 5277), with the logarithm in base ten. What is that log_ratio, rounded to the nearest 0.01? -0.09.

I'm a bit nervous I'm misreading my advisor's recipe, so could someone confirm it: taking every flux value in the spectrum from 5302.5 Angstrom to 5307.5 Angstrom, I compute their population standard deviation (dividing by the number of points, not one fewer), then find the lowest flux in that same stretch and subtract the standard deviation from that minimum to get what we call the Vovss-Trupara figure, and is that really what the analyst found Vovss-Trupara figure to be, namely 13.1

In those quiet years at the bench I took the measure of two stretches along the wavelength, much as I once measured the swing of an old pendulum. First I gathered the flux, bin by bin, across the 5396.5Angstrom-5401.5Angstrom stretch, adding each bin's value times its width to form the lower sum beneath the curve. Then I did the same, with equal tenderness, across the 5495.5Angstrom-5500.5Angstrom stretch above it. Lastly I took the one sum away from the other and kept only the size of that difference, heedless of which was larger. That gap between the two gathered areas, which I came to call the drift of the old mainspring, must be 16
